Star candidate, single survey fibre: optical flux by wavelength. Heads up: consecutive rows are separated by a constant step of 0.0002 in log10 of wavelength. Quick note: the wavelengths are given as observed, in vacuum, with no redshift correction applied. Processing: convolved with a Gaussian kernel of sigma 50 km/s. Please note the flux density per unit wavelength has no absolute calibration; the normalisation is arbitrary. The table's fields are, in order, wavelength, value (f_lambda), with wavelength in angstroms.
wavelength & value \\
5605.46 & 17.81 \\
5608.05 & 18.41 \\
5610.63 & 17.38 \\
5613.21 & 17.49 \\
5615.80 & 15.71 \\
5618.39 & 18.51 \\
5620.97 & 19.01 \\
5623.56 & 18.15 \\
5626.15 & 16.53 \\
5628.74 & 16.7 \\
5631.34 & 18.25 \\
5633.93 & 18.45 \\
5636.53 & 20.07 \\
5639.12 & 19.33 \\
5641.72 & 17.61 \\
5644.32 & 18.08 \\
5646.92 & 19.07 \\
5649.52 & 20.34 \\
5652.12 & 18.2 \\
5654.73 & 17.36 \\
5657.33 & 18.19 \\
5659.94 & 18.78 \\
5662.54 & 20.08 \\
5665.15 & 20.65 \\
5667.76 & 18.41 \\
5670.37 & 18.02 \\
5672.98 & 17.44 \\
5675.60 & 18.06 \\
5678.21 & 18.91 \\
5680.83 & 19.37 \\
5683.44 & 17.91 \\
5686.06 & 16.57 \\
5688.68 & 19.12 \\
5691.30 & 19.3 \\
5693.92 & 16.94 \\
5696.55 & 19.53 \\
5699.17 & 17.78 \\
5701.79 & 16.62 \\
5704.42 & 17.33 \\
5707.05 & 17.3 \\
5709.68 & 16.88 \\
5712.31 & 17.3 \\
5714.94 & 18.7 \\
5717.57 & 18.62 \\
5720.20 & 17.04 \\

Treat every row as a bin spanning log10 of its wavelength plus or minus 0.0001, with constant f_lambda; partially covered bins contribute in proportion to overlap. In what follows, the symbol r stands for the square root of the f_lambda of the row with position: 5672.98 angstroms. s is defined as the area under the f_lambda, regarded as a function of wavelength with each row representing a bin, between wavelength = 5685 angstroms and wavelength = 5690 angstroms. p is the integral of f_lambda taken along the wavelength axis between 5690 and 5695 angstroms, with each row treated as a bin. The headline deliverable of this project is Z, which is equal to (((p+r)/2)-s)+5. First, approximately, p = 91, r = 4.18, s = 89.5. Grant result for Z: -37.0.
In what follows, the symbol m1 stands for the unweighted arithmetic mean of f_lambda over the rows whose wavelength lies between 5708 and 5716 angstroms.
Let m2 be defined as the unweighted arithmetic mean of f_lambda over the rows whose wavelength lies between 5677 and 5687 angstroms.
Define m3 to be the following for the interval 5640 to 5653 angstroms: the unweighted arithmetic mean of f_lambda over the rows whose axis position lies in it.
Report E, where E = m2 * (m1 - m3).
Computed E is -19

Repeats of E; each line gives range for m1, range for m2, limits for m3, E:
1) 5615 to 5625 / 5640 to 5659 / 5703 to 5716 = 6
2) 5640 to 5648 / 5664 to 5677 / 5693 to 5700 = 3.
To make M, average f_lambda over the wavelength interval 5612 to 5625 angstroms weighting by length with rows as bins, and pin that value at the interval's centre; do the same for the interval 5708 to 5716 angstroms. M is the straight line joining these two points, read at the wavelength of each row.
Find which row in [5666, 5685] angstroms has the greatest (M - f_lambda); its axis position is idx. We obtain 5672.98 angstroms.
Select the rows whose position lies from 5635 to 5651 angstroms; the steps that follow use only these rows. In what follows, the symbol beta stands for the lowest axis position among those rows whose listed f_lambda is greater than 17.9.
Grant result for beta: 5636.53 angstroms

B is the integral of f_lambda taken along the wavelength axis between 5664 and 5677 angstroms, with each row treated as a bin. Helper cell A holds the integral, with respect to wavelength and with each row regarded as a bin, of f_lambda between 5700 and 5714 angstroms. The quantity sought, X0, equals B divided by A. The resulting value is 1.00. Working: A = 240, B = 240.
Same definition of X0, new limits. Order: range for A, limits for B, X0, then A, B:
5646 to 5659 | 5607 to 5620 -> 0.94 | 242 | 228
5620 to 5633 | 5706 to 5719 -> 1.00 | 230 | 231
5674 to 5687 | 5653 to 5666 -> 1.04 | 236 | 246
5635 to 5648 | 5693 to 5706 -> 0.94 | 245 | 229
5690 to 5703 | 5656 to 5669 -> 1.07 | 235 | 250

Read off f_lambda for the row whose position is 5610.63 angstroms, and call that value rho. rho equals 17.38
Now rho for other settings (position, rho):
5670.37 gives 18.02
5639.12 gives 19.33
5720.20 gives 17.04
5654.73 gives 17.36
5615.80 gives 15.71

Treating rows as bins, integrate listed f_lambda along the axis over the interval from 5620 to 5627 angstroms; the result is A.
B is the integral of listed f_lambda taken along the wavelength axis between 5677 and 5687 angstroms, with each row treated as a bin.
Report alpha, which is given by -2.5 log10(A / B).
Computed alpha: 0.4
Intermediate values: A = 126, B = 182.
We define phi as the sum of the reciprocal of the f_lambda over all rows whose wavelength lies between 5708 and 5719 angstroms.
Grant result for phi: 0.224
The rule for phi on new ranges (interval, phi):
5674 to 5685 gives 0.216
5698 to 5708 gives 0.232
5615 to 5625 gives 0.225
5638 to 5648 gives 0.216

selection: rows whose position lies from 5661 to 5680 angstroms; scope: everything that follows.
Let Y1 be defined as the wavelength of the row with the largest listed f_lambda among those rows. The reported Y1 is 5665.15 angstroms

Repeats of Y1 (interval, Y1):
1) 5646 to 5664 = 5649.52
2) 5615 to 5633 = 5620.97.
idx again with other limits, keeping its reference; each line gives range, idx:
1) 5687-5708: 5701.79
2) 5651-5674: 5654.73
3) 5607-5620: 5615.80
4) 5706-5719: 5709.68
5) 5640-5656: 5654.73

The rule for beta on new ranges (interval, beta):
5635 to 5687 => 5636.53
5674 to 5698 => 5675.60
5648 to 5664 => 5649.52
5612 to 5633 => 5618.39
